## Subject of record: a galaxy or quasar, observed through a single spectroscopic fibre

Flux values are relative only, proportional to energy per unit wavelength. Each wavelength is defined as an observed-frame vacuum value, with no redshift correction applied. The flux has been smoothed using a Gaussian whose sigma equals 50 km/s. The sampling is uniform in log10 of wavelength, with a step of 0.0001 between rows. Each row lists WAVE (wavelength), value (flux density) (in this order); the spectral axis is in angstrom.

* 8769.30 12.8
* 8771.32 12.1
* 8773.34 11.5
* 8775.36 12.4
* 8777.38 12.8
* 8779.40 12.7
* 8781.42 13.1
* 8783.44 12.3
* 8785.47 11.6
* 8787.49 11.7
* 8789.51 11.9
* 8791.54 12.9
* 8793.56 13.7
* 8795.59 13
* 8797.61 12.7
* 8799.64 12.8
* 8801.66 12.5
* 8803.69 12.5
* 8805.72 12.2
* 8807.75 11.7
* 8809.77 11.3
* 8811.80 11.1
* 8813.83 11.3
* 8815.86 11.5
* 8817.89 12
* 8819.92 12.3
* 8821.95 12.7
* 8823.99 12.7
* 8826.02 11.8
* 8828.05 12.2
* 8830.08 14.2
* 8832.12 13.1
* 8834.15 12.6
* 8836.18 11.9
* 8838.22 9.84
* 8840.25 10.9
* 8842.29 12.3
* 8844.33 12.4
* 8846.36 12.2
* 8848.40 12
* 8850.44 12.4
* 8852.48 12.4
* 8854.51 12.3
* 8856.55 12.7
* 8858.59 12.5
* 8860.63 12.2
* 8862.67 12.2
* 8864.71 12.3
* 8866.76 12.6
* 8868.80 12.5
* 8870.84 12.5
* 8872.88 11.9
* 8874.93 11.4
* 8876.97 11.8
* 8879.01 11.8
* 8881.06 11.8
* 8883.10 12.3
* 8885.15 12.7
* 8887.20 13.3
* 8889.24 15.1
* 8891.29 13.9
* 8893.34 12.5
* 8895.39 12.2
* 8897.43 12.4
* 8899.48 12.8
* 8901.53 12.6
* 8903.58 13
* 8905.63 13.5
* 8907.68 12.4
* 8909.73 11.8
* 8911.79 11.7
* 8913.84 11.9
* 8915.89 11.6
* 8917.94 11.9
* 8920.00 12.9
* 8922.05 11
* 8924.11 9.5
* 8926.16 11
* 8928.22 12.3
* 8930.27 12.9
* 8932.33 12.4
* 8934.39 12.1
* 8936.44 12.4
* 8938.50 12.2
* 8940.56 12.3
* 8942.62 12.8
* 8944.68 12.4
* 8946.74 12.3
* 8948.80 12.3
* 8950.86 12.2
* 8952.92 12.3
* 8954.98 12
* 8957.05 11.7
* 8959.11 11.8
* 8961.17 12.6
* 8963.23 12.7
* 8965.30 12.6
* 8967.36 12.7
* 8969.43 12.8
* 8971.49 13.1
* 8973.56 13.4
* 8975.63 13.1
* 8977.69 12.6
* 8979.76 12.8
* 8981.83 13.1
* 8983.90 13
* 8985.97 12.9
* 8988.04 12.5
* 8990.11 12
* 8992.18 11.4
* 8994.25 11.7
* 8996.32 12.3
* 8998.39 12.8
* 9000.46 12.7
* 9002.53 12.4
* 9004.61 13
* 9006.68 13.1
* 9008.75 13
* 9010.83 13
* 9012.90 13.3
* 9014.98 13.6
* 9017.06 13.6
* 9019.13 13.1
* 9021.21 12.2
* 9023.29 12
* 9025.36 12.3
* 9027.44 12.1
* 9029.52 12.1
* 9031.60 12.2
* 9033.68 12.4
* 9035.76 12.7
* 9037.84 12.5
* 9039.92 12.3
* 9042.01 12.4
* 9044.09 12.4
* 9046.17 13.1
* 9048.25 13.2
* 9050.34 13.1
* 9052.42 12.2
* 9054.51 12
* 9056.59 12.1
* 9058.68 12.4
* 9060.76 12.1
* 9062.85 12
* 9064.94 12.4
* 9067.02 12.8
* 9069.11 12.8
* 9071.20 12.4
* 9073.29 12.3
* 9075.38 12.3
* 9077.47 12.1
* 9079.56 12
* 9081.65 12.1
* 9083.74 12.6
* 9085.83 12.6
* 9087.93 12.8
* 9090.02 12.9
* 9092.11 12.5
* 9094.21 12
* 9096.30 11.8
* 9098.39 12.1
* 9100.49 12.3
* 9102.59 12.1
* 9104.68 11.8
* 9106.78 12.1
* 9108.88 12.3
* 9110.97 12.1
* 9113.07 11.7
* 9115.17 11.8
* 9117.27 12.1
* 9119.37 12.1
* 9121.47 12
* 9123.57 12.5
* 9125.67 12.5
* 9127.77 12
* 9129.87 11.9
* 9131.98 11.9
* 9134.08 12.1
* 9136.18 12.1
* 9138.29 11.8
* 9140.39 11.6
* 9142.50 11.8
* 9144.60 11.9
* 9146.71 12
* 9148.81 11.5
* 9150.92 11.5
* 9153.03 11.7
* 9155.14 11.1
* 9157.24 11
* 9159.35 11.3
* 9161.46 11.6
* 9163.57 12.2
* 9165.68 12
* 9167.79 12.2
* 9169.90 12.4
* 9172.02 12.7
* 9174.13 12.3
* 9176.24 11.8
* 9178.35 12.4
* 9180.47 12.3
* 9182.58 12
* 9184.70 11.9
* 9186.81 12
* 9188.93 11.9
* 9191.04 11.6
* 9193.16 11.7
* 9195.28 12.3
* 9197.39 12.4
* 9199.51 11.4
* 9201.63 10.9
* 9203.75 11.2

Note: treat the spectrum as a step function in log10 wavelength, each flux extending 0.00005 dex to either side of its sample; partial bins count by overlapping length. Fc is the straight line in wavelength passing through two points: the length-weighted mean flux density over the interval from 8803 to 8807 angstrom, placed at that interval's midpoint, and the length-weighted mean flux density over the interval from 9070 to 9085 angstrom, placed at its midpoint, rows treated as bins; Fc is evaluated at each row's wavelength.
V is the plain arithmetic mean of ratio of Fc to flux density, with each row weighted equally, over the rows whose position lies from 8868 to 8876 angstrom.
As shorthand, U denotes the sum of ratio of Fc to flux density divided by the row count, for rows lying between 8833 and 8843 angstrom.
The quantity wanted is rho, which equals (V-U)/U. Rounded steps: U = 1.08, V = 1.02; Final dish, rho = -0.05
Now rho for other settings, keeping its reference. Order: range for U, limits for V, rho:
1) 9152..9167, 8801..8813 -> -0.03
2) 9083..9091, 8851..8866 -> 0.03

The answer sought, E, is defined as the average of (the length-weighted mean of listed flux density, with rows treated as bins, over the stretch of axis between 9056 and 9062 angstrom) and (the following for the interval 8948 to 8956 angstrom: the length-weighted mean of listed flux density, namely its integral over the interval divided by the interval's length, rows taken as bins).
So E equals 12.2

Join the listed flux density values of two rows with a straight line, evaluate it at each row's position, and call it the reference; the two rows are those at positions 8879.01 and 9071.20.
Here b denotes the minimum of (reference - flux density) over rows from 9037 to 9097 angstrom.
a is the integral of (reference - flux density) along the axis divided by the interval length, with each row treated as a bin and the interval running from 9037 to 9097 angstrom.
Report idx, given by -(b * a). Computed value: 0.0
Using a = 0.0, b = -0.87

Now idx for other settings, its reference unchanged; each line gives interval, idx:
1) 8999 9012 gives -0.6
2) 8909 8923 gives 0.1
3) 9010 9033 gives -0.6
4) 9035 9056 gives -0.2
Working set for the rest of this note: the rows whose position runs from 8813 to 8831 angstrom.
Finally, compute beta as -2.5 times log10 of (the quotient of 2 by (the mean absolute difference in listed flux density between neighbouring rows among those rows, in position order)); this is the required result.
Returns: -1.3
